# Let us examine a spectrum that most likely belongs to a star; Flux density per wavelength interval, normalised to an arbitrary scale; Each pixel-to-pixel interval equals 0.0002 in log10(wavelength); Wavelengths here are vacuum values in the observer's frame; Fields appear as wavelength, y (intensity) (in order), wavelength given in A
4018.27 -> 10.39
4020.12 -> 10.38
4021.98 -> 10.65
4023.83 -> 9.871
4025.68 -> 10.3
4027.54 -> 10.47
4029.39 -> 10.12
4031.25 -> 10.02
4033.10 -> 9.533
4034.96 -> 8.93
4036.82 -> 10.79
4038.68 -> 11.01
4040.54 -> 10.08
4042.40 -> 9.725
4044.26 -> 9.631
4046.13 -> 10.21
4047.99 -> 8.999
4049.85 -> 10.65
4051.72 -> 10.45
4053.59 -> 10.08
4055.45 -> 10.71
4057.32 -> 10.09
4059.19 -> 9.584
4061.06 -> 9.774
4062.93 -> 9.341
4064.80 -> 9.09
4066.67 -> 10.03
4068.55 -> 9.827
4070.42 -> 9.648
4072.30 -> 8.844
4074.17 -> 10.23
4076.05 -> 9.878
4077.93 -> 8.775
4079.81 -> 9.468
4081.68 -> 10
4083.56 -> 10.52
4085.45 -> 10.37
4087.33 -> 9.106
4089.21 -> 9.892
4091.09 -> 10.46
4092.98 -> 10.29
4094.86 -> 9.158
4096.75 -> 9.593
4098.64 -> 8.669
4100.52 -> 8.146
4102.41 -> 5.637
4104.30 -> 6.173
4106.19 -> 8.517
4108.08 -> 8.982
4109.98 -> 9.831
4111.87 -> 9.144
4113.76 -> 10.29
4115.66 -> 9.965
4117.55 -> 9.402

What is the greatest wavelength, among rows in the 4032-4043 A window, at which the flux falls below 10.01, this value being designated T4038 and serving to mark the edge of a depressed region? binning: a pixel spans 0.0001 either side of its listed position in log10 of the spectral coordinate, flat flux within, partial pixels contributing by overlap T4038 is 4042.40 A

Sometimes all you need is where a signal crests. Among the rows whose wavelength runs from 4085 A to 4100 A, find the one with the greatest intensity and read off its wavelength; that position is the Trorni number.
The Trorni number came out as 4091.09 A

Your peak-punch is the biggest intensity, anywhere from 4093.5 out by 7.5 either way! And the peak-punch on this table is 10.46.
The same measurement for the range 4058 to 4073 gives 10.03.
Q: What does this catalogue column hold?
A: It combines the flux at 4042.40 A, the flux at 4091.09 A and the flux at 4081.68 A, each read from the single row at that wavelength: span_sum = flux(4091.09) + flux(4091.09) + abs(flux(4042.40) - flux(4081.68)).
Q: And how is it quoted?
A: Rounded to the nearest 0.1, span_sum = 21.2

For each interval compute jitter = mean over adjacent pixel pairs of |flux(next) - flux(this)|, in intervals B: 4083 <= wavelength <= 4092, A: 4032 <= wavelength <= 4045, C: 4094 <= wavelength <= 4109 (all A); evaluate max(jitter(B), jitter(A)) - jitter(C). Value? -0.4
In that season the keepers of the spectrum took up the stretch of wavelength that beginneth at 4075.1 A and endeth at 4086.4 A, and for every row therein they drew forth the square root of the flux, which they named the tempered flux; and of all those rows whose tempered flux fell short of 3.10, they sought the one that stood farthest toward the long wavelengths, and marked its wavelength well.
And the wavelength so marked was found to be 4079.81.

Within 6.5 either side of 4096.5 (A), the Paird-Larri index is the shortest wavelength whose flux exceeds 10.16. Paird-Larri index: 4091.09 A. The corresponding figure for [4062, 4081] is 4074.17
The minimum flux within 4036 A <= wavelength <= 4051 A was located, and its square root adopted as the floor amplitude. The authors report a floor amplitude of 3.00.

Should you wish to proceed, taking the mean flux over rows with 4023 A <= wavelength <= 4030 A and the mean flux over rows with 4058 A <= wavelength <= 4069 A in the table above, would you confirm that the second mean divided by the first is 0.94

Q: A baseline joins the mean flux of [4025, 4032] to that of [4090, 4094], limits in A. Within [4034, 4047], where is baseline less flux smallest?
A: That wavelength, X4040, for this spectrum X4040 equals 4038.68 A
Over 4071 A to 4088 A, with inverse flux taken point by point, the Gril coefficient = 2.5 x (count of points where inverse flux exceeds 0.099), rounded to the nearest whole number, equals 15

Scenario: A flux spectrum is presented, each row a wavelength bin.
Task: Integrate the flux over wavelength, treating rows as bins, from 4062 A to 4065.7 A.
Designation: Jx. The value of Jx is 34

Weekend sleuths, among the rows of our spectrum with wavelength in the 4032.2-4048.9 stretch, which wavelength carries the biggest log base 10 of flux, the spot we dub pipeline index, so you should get 4038.68 A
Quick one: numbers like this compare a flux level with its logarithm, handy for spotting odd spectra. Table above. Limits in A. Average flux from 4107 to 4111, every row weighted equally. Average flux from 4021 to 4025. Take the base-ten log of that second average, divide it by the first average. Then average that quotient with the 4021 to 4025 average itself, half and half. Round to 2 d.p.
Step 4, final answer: 5.18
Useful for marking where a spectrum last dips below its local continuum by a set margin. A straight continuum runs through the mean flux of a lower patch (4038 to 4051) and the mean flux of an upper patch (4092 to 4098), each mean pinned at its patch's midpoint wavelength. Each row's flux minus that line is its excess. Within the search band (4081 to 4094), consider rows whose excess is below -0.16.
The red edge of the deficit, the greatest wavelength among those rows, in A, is 4087.33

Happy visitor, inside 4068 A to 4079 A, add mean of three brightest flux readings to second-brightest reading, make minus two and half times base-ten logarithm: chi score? -3.24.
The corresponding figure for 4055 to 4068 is -3.27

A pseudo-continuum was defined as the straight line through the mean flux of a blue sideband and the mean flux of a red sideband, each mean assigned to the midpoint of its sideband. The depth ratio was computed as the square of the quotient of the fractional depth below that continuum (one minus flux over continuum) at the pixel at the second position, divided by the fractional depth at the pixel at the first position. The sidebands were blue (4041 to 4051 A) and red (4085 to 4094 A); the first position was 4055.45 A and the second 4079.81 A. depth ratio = 0.38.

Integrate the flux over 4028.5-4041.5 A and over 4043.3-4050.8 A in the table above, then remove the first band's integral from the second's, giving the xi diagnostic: -57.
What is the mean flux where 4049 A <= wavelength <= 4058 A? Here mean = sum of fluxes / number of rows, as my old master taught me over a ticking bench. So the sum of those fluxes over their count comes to 10.4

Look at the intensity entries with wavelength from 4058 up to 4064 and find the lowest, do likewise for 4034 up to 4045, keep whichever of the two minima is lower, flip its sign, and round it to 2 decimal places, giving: -8.93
